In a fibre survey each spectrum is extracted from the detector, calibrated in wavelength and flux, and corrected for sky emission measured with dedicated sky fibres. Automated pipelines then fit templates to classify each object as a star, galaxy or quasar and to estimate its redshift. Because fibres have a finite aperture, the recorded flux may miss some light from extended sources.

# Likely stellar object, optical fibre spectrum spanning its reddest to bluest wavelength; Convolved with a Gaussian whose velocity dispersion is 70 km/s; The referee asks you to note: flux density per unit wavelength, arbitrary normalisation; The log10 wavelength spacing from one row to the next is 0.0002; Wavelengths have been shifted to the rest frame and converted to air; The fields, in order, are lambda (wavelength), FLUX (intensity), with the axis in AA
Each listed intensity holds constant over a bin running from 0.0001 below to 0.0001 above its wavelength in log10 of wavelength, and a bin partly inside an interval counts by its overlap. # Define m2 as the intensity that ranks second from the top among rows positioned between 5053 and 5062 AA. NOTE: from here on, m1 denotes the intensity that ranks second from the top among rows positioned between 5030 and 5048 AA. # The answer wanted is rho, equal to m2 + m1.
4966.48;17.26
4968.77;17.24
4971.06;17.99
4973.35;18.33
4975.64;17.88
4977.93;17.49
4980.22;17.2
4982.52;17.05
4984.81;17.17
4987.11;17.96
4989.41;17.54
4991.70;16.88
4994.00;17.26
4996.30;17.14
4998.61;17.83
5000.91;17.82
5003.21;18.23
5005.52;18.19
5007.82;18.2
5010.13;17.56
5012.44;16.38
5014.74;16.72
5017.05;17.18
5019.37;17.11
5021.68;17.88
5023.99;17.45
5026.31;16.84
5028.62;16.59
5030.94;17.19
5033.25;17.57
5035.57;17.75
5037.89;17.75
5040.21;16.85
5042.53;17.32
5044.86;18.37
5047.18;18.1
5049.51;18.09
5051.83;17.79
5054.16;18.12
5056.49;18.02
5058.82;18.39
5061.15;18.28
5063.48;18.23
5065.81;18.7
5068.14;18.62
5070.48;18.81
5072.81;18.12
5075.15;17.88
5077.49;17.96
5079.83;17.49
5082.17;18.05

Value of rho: 36.4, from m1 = 18.1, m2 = 18.28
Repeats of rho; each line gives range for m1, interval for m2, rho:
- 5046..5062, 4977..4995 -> 35.8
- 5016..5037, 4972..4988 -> 35.7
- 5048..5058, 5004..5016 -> 36.3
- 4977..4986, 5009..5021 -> 34.4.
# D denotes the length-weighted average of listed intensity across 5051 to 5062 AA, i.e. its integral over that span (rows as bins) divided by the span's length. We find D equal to 18.1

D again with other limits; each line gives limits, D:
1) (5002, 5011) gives 18.1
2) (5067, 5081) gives 18.1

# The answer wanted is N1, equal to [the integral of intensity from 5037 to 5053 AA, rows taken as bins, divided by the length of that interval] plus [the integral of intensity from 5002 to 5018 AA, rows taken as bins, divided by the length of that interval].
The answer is 35.26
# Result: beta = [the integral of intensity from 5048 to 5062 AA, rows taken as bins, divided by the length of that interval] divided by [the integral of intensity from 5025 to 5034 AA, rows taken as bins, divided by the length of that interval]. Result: 1.06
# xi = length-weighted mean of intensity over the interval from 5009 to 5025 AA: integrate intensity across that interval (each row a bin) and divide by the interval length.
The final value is 17.2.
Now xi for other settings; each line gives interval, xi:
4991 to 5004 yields 17.5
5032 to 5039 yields 17.7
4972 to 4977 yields 18.1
